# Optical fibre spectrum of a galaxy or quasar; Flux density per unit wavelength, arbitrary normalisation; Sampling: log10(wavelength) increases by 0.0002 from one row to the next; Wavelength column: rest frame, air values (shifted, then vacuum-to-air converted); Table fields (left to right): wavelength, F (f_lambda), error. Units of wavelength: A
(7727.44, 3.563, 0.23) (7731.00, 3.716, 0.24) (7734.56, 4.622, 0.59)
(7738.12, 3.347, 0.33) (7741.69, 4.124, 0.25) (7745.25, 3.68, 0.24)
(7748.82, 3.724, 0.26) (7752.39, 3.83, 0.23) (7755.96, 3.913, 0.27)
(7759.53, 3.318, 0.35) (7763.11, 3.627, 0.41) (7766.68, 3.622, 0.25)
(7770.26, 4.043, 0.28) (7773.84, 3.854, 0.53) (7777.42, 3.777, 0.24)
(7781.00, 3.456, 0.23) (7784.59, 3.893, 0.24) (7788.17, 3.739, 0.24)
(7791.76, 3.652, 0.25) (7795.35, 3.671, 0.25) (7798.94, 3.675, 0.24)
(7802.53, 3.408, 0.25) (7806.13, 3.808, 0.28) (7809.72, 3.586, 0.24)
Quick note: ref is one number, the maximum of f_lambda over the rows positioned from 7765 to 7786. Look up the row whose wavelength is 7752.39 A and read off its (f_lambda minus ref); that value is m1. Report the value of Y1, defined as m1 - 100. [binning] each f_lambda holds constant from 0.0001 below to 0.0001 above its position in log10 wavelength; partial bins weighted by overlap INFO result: -100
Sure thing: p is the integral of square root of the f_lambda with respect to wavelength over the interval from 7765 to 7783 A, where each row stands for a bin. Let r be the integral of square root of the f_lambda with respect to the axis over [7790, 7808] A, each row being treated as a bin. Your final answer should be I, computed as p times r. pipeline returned 1197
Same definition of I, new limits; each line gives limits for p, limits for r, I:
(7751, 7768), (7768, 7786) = 1140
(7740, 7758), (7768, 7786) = 1237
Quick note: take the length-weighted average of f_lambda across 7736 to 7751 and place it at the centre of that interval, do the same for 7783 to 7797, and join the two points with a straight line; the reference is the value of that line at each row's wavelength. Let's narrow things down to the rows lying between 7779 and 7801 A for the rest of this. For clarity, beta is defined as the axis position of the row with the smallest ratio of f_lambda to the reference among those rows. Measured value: 7781.00 A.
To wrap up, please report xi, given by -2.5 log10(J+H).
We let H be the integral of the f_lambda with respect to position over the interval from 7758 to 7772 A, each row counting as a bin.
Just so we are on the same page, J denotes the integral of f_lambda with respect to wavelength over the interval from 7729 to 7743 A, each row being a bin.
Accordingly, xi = -5.067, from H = 51.2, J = 55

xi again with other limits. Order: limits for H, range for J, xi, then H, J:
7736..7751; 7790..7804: -5.070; 56.1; 50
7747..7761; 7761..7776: -5.089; 51.9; 57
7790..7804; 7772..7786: -5.031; 50.5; 52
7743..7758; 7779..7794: -5.124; 56.9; 55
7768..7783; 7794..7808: -5.080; 56.7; 51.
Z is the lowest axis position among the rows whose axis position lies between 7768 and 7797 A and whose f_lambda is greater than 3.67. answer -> 7770.26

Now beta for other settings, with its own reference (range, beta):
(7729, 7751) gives 7738.12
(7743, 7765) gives 7759.53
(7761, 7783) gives 7781.00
